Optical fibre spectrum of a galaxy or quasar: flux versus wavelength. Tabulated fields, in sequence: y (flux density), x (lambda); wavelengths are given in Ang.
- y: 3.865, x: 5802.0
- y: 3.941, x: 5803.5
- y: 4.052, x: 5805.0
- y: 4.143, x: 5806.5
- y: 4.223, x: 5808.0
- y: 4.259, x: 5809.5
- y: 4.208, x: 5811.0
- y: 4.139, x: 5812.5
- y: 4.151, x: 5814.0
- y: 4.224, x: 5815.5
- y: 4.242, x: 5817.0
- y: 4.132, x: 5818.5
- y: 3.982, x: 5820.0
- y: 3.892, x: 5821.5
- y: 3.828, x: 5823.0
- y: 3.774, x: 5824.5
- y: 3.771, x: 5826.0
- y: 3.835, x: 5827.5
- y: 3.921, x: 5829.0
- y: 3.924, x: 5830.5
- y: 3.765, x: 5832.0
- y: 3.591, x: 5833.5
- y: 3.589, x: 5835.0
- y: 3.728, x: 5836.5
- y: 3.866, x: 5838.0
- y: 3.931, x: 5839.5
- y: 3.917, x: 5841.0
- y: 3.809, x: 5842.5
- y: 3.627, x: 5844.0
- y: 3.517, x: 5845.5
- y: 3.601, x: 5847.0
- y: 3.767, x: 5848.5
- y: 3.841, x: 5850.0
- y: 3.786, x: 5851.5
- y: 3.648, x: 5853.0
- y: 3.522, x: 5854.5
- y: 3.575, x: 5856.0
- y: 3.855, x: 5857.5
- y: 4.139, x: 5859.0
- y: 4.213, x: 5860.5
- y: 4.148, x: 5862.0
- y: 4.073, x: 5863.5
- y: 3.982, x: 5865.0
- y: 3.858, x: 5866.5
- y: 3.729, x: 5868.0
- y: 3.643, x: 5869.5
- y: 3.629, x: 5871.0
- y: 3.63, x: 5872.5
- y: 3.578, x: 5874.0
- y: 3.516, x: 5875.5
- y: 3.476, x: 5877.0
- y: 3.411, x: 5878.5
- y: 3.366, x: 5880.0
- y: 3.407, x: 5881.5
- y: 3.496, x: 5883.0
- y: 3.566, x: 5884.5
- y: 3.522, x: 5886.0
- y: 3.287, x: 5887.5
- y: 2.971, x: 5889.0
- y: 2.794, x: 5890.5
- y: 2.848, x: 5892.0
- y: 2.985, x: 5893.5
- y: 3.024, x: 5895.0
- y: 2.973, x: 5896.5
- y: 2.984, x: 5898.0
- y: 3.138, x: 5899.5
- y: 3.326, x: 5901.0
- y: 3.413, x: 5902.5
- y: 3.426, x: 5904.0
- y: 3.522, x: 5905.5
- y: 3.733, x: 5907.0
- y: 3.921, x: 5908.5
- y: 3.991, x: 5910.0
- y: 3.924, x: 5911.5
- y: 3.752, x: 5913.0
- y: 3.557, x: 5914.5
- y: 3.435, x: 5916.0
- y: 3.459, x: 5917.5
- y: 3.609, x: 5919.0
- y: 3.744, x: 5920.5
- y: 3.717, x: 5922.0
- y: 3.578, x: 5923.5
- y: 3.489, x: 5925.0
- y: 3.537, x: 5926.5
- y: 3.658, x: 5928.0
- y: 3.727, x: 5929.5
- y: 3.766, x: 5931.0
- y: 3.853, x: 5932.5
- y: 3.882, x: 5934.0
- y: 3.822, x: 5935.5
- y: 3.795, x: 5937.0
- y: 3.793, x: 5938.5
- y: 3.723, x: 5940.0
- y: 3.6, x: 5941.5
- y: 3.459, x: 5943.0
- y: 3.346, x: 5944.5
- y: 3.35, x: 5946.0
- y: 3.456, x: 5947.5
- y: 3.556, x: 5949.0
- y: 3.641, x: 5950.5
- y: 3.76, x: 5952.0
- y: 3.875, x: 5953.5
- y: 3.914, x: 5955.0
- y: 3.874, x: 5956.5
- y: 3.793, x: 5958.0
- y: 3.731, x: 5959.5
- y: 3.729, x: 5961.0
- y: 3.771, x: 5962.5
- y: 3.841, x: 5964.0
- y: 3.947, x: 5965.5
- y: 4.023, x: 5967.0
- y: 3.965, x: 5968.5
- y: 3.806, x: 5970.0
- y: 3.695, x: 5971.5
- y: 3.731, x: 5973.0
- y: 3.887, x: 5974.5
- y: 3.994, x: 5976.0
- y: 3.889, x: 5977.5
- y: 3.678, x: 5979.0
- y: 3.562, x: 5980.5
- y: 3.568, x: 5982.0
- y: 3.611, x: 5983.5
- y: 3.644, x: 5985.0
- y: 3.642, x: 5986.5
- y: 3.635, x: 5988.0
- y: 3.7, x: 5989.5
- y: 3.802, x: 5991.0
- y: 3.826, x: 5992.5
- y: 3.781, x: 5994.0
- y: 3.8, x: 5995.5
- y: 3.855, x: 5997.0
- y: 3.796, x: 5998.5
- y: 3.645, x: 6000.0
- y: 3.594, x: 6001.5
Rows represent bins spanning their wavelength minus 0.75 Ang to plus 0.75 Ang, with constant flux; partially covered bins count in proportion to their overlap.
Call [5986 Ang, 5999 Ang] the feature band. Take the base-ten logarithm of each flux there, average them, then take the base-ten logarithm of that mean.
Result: -0.240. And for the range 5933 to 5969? -0.243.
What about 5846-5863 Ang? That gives -0.235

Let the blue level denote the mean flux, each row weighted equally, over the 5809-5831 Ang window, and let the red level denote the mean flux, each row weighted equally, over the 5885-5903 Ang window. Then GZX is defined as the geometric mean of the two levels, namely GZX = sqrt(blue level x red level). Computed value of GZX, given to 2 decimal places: 3.53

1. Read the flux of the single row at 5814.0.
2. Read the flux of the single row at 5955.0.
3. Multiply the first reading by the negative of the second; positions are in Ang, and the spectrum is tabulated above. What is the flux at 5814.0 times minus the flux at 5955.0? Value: -16.2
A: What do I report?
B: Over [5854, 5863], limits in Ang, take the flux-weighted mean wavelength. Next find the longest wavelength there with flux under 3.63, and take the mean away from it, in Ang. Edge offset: -2.4 Ang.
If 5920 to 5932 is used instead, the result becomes 0.7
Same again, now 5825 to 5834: 3.8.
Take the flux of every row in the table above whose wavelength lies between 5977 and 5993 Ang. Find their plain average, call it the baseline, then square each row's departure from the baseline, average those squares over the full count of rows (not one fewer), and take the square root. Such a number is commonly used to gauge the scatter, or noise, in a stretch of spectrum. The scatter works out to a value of 0.10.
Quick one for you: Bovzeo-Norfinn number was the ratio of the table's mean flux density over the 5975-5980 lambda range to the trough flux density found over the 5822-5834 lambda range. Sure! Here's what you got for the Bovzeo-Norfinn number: 1.07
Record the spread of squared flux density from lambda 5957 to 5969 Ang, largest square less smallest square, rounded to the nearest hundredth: 2.28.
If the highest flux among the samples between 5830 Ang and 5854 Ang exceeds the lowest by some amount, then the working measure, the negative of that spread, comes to -0.41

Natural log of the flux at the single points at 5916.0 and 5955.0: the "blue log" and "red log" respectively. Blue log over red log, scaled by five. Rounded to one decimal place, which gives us 4.5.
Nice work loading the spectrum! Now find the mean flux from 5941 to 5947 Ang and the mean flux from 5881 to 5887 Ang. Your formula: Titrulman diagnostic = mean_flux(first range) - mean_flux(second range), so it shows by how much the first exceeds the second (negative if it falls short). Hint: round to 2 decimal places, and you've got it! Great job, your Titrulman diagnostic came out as -0.06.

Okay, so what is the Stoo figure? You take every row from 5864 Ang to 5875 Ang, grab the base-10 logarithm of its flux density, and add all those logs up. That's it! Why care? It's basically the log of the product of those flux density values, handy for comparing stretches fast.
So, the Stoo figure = 4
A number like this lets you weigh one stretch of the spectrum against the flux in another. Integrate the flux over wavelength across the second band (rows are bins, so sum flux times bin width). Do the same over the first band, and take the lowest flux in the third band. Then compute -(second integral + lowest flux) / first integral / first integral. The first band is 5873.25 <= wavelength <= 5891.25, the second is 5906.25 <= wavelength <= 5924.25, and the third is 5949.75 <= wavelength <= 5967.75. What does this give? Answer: -0.0191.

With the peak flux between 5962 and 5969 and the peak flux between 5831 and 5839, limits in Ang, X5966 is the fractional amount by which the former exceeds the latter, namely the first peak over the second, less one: 0.04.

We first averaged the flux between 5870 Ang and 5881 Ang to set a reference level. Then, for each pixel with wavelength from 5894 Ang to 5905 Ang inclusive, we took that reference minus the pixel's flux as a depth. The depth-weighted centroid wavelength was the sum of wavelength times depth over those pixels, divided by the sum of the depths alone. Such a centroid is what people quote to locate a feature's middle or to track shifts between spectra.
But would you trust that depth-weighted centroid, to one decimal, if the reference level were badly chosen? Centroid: 5897.9 Ang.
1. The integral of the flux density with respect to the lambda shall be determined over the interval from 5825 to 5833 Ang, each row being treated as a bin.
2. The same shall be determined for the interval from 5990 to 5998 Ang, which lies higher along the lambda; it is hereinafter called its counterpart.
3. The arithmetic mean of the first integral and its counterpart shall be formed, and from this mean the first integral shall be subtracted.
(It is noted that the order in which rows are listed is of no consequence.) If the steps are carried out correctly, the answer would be -0.1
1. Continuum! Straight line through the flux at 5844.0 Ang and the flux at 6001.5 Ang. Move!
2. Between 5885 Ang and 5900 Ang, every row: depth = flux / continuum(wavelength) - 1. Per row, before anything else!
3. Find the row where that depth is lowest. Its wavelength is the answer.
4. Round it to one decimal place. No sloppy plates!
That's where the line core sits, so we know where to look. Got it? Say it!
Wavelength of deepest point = 5890.5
